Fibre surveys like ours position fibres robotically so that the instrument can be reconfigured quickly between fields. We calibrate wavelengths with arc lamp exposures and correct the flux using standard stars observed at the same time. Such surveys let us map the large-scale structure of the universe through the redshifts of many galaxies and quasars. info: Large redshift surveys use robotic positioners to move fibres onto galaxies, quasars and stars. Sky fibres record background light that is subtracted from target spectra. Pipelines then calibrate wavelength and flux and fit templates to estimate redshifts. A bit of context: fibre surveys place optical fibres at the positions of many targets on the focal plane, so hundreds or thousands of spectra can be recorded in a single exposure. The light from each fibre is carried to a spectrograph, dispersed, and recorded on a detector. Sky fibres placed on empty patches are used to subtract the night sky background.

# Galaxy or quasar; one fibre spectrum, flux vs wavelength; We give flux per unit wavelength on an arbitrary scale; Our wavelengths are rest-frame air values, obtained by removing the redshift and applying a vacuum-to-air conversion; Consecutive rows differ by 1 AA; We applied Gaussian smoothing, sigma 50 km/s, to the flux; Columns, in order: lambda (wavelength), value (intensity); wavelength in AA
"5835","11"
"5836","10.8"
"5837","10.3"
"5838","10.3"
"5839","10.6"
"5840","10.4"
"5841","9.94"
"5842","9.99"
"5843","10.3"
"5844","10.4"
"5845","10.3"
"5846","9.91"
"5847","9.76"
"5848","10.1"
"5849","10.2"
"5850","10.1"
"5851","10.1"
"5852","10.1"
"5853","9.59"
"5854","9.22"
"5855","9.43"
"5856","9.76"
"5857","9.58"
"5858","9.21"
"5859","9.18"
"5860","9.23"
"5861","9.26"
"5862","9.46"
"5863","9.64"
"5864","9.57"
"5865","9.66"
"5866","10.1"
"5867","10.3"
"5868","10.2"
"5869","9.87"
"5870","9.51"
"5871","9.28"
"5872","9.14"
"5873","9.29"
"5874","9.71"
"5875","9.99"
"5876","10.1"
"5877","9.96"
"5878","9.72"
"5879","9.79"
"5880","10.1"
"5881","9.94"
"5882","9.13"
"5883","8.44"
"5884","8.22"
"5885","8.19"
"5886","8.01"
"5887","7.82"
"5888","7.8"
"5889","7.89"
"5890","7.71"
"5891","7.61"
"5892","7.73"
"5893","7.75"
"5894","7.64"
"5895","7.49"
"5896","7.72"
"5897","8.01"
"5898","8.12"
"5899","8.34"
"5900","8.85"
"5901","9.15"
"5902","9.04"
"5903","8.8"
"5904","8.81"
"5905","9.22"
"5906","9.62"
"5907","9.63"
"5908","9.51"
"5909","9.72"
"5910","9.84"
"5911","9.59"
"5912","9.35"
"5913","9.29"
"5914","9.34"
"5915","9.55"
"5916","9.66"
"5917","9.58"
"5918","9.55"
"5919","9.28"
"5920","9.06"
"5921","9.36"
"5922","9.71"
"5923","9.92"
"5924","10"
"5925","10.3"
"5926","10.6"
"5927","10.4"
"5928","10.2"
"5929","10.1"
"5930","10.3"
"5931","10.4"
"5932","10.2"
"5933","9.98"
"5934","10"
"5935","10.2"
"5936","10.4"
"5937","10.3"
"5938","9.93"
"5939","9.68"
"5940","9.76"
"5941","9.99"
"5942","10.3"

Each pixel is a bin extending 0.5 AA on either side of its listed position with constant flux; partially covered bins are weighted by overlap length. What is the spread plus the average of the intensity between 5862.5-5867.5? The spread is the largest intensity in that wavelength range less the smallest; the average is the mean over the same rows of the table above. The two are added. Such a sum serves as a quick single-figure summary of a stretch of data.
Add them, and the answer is 10.6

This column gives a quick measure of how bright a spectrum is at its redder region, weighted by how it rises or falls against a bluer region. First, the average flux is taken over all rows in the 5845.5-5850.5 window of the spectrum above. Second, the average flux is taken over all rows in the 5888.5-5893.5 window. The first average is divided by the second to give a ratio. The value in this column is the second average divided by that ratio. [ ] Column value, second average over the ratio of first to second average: 6.0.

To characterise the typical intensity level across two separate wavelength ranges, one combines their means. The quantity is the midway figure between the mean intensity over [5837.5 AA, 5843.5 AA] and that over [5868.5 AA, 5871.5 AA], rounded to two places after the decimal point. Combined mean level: 9.90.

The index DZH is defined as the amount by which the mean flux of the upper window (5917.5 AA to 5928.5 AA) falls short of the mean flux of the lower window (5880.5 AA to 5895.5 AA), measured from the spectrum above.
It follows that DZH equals -1.8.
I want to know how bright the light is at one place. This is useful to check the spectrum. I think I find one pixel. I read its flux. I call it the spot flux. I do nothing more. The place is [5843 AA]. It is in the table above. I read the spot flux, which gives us 10.3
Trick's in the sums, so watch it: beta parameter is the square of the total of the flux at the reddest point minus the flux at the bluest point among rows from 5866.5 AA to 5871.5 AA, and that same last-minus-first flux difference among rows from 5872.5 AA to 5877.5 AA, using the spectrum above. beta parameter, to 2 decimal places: 0.12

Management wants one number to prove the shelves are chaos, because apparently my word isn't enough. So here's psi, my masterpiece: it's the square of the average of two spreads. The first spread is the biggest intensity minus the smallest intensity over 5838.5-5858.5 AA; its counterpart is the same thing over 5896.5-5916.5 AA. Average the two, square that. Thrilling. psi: 2.6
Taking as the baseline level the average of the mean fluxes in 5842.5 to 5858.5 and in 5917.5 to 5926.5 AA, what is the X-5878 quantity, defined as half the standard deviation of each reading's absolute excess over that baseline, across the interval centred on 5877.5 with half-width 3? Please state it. 0.05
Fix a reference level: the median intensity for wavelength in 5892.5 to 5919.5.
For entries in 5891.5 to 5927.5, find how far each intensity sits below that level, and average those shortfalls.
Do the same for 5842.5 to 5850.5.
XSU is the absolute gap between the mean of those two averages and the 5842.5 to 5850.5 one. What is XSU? 0.5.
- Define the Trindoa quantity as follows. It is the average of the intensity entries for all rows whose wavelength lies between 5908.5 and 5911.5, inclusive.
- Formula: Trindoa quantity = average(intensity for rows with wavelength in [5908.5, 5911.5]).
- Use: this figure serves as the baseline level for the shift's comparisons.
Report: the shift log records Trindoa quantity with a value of 9.7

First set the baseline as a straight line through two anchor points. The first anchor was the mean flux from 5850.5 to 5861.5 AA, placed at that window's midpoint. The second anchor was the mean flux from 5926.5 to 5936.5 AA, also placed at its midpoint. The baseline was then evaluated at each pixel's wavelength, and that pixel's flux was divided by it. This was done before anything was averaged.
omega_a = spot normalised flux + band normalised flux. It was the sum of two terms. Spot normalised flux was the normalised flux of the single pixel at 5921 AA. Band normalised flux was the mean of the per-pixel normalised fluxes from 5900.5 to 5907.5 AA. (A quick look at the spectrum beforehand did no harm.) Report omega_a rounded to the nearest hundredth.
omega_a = 1.85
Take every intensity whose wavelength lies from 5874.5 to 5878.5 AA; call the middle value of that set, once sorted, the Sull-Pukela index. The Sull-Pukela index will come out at 10.0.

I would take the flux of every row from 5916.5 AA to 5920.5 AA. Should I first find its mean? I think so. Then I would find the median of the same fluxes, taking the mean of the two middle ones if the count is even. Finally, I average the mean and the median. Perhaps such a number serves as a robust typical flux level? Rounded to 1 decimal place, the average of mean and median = 9.4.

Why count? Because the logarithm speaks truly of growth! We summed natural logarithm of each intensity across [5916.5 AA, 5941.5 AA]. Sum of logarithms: 57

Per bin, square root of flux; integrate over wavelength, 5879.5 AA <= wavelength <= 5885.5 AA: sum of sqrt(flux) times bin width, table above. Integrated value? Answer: 18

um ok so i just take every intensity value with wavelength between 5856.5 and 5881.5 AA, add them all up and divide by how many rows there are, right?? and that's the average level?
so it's 9.67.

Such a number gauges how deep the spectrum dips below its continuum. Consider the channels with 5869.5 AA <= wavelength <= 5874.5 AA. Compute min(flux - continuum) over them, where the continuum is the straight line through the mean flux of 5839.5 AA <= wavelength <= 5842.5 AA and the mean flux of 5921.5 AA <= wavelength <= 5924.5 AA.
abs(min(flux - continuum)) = 0.9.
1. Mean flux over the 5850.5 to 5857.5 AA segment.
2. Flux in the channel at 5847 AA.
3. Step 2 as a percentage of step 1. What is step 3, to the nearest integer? 101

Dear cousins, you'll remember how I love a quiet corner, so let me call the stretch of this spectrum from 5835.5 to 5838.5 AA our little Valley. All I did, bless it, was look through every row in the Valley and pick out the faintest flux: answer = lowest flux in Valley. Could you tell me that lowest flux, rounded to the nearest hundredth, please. 10.30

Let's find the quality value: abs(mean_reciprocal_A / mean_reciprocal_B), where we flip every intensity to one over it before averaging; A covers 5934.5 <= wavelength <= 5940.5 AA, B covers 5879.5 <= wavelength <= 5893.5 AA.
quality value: 0.82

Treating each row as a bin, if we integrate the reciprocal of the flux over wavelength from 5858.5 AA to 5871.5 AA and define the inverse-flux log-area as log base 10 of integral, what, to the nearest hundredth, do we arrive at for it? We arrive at 0.13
